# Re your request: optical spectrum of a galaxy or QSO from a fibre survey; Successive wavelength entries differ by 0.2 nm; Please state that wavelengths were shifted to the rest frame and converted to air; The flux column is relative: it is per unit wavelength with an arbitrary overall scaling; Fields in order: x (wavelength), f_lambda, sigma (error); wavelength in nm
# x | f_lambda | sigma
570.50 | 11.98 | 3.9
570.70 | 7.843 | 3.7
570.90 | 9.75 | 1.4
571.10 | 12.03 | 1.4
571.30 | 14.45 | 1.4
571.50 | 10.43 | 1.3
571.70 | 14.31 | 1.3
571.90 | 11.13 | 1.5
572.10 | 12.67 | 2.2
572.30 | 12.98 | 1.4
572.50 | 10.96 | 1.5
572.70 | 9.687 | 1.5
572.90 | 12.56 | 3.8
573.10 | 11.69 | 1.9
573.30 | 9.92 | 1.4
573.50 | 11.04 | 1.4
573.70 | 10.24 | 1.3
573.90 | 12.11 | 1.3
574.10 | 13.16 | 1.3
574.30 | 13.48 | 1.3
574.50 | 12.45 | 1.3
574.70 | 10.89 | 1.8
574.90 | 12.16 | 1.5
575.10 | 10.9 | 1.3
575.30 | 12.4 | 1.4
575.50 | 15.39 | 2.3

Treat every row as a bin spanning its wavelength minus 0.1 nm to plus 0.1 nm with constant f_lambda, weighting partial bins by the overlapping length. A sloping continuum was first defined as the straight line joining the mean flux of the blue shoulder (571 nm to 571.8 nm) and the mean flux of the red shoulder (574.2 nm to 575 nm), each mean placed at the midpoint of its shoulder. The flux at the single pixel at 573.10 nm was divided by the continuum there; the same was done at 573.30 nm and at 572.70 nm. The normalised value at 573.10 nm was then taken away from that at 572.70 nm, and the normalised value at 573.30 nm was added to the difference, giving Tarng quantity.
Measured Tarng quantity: 0.6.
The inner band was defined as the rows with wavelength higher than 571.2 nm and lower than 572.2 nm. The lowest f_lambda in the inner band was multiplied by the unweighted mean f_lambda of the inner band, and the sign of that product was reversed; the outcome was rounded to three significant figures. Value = -131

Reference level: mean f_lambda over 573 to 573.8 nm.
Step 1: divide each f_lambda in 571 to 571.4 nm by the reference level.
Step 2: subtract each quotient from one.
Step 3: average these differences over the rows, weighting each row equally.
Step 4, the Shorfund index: -0.23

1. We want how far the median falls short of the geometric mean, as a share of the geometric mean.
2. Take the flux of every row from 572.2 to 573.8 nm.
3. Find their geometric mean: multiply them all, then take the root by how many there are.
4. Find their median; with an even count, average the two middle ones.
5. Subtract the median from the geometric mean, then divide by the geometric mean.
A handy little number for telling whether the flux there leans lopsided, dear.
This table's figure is 0.007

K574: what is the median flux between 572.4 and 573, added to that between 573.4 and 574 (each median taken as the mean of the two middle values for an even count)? 22.0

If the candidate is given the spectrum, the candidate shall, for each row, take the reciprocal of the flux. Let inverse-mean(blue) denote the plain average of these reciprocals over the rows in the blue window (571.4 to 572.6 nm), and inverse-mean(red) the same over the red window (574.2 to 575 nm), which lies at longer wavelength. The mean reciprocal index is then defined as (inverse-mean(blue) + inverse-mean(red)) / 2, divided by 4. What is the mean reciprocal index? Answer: 0.0207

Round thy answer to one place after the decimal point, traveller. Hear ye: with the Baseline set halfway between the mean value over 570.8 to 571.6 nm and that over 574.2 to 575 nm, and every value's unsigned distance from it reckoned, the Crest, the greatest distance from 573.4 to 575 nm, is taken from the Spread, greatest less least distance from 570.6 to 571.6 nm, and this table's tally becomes 2.3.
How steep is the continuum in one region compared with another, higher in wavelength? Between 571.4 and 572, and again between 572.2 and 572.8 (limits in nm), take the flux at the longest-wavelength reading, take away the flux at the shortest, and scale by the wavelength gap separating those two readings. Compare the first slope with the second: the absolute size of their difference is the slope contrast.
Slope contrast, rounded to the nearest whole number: 10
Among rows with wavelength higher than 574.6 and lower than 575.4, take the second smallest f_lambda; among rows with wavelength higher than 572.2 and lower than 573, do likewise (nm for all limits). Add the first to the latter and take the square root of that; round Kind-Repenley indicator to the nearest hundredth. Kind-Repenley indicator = 4.68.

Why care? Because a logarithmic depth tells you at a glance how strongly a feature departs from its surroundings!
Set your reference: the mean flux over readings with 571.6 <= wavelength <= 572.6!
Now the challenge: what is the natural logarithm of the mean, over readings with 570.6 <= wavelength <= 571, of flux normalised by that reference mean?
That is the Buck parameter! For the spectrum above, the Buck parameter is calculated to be -0.34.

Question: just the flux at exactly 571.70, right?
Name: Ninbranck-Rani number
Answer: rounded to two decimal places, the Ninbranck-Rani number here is 14.31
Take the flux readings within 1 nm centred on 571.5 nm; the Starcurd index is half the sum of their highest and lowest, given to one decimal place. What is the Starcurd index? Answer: 12.4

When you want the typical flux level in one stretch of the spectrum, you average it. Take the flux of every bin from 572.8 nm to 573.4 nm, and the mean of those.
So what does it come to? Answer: 11.4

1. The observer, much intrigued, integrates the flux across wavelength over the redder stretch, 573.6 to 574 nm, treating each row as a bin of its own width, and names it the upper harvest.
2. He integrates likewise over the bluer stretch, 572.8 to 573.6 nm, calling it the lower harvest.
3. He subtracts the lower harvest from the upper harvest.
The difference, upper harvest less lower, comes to -5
